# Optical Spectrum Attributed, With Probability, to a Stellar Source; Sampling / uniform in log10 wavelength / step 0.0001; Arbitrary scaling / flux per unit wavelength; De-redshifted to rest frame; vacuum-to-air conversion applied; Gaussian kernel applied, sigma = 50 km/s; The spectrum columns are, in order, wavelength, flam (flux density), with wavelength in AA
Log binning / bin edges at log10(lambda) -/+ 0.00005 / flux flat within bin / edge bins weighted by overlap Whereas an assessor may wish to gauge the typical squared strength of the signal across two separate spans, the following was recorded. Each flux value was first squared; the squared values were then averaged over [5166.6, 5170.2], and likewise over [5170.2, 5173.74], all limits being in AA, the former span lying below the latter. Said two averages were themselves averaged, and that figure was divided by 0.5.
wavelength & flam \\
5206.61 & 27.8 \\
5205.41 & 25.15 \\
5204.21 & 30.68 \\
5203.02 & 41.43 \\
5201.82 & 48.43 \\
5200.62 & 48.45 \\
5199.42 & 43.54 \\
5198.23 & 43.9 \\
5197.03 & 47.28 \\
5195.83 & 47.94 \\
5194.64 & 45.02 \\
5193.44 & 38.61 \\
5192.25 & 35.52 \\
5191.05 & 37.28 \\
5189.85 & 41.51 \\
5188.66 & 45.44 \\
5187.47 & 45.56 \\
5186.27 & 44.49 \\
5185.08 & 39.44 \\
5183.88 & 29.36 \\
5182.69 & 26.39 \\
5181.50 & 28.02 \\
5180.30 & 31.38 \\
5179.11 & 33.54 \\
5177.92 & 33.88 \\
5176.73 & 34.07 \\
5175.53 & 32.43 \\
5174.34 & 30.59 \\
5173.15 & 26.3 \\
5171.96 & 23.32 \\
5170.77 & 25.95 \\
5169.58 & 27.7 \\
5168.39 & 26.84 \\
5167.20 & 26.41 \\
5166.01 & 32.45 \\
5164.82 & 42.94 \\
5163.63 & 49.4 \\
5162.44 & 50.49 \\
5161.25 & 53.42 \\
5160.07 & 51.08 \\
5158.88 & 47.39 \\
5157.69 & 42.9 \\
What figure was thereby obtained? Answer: 1365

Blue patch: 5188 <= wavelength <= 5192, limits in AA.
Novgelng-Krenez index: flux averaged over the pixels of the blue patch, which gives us 41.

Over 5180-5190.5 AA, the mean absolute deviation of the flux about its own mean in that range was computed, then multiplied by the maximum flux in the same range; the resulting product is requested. 326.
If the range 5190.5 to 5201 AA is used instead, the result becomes 191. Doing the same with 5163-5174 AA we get 341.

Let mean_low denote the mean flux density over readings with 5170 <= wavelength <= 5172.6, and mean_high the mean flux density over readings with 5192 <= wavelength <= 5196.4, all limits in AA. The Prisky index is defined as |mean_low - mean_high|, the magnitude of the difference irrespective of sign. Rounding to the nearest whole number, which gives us 17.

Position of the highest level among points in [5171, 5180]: 5176.73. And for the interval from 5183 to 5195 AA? 5187.47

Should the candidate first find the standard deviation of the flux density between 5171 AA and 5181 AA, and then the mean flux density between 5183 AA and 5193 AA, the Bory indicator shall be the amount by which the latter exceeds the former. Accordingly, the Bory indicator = 36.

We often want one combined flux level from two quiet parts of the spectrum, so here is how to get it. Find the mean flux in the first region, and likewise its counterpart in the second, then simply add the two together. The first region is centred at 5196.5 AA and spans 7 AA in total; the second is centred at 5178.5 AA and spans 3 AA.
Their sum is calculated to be 78.1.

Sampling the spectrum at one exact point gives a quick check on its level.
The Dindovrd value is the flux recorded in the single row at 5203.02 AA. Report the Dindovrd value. 41.43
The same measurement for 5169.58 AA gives 27.7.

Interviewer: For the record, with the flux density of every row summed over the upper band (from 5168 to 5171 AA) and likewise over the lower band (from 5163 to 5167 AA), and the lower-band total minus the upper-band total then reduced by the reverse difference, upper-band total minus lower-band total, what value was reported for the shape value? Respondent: 89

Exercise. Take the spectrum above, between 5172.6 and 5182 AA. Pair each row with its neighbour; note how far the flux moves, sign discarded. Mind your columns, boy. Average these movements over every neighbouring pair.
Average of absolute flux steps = 2.0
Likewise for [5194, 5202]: 2.0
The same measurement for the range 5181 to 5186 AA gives 4.9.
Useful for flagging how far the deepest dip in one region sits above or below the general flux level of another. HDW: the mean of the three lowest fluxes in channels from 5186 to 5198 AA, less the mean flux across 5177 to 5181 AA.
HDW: 4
